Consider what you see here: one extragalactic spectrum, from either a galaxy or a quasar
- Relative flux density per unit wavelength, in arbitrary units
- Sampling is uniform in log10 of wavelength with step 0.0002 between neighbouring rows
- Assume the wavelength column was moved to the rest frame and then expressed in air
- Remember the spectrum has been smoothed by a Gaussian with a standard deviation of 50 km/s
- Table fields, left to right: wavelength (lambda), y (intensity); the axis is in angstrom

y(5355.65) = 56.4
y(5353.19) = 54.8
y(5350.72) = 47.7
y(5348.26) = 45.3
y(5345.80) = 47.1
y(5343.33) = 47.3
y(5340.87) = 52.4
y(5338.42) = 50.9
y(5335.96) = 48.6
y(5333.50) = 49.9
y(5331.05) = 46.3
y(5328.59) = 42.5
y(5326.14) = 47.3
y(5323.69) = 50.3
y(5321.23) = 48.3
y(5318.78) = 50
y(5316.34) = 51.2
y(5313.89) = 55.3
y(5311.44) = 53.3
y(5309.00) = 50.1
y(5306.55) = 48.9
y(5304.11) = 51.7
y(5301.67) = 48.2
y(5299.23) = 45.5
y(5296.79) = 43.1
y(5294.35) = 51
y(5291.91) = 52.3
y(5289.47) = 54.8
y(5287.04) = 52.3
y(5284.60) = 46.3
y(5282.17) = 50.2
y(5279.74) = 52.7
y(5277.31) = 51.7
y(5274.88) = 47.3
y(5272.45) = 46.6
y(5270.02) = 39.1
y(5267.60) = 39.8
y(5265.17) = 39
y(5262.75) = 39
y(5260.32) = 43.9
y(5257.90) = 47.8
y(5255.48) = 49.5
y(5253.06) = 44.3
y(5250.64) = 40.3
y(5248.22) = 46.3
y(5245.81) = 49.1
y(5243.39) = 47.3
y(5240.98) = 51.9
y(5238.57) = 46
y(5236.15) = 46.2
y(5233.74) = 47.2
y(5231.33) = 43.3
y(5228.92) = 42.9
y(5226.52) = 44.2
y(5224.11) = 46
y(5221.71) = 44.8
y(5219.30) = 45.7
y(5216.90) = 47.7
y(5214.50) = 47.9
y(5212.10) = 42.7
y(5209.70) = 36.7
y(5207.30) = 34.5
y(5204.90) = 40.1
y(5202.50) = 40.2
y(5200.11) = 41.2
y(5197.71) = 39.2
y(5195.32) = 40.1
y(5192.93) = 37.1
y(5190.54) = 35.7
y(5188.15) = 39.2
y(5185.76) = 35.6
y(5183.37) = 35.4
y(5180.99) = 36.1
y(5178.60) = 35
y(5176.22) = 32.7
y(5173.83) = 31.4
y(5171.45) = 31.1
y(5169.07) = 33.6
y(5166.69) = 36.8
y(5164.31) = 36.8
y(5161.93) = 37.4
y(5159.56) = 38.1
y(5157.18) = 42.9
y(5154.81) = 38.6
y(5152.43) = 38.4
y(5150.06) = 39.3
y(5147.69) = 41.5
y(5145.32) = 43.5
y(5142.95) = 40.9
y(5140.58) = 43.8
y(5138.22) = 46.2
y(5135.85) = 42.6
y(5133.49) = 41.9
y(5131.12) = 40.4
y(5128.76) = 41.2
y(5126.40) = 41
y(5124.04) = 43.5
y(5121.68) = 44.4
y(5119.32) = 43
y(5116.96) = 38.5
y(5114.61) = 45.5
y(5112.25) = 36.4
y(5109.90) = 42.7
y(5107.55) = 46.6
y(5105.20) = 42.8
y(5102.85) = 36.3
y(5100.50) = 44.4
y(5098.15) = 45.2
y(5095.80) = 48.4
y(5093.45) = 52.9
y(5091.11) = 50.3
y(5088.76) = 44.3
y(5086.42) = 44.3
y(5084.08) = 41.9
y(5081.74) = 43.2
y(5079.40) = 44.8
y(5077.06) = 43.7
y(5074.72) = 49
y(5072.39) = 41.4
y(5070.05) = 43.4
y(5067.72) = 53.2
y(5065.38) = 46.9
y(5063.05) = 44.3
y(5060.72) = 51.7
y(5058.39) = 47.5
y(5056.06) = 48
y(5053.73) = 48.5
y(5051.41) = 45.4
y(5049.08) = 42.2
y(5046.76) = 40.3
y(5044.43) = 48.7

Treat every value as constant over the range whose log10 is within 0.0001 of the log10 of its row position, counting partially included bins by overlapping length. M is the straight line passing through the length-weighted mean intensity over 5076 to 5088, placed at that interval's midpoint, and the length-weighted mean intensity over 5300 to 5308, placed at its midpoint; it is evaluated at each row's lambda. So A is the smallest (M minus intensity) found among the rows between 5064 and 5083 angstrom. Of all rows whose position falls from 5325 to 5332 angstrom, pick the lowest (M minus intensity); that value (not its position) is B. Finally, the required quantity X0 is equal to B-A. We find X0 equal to 13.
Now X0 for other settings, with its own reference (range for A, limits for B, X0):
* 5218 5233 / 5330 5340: -2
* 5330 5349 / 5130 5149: 1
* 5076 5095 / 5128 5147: 8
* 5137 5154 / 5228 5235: 1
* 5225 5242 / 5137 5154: 3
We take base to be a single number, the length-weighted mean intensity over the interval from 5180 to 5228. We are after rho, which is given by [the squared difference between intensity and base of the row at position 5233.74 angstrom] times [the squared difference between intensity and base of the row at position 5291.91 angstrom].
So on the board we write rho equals 6093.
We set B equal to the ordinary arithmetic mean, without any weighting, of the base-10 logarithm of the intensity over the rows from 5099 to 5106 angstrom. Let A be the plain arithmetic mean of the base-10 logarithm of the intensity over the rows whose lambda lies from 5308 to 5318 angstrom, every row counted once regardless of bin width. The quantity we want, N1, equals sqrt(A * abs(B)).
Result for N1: 1.665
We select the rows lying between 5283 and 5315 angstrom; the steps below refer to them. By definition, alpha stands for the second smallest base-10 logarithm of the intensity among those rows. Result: 1.66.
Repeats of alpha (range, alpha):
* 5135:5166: 1.57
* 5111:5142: 1.59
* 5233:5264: 1.61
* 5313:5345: 1.67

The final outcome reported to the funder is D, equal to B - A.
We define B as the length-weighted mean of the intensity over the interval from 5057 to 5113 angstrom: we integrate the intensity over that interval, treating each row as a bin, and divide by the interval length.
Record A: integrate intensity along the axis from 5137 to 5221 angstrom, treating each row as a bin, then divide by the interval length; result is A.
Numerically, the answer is 6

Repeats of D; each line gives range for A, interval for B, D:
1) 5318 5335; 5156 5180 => -12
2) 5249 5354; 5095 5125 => -5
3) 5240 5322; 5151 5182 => -12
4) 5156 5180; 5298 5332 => 14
